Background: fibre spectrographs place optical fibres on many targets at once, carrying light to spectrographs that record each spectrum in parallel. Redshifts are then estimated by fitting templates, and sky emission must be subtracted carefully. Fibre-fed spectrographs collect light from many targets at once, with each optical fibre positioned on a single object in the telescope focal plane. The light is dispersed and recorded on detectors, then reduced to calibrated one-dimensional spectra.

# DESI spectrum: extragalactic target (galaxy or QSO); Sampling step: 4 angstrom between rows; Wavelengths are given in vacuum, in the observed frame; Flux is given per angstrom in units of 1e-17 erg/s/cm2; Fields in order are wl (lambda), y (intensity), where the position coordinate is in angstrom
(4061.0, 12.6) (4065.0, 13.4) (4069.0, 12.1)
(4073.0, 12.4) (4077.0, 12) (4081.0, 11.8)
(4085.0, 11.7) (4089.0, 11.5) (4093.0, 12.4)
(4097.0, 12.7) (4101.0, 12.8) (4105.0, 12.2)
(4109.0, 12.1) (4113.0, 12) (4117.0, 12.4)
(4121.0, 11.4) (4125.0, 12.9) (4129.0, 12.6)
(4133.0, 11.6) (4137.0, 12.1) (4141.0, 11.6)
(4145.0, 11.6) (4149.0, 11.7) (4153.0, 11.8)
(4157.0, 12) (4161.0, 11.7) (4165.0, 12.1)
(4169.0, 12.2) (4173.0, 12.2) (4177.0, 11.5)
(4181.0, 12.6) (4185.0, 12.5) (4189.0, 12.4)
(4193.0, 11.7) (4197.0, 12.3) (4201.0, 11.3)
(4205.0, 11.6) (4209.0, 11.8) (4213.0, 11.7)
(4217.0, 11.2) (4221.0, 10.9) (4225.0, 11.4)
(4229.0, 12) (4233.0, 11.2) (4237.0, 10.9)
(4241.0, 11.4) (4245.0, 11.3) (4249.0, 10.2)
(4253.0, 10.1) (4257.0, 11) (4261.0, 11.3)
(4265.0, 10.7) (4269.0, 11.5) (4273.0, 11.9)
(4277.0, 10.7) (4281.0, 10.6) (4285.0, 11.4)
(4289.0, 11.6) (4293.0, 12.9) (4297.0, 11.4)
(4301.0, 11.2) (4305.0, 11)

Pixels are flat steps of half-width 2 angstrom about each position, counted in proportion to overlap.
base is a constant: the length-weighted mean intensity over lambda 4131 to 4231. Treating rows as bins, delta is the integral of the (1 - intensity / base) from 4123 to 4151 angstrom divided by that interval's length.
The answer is -0.02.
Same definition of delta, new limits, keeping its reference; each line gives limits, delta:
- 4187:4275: 0.04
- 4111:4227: -0.01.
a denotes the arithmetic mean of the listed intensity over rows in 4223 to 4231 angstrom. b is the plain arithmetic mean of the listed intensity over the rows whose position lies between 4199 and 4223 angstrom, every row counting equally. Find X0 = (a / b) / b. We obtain 0.090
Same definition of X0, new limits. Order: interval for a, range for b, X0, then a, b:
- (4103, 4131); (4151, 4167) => 0.086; 12.2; 11.9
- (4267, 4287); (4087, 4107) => 0.074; 11.2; 12.3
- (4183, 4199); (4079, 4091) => 0.090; 12.2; 11.7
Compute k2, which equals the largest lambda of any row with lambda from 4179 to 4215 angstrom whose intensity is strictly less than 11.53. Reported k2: 4201.0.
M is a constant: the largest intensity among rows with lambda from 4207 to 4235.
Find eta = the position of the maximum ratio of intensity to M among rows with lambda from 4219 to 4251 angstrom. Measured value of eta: 4229.0 angstrom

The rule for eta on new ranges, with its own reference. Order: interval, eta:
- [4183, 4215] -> 4185.0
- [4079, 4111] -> 4101.0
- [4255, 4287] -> 4273.0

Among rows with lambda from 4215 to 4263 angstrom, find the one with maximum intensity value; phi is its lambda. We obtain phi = 4229.0 angstrom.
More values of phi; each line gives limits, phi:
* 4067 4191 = 4125.0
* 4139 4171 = 4169.0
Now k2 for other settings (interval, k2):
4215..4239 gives 4237.0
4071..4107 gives 4089.0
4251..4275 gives 4269.0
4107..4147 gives 4121.0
